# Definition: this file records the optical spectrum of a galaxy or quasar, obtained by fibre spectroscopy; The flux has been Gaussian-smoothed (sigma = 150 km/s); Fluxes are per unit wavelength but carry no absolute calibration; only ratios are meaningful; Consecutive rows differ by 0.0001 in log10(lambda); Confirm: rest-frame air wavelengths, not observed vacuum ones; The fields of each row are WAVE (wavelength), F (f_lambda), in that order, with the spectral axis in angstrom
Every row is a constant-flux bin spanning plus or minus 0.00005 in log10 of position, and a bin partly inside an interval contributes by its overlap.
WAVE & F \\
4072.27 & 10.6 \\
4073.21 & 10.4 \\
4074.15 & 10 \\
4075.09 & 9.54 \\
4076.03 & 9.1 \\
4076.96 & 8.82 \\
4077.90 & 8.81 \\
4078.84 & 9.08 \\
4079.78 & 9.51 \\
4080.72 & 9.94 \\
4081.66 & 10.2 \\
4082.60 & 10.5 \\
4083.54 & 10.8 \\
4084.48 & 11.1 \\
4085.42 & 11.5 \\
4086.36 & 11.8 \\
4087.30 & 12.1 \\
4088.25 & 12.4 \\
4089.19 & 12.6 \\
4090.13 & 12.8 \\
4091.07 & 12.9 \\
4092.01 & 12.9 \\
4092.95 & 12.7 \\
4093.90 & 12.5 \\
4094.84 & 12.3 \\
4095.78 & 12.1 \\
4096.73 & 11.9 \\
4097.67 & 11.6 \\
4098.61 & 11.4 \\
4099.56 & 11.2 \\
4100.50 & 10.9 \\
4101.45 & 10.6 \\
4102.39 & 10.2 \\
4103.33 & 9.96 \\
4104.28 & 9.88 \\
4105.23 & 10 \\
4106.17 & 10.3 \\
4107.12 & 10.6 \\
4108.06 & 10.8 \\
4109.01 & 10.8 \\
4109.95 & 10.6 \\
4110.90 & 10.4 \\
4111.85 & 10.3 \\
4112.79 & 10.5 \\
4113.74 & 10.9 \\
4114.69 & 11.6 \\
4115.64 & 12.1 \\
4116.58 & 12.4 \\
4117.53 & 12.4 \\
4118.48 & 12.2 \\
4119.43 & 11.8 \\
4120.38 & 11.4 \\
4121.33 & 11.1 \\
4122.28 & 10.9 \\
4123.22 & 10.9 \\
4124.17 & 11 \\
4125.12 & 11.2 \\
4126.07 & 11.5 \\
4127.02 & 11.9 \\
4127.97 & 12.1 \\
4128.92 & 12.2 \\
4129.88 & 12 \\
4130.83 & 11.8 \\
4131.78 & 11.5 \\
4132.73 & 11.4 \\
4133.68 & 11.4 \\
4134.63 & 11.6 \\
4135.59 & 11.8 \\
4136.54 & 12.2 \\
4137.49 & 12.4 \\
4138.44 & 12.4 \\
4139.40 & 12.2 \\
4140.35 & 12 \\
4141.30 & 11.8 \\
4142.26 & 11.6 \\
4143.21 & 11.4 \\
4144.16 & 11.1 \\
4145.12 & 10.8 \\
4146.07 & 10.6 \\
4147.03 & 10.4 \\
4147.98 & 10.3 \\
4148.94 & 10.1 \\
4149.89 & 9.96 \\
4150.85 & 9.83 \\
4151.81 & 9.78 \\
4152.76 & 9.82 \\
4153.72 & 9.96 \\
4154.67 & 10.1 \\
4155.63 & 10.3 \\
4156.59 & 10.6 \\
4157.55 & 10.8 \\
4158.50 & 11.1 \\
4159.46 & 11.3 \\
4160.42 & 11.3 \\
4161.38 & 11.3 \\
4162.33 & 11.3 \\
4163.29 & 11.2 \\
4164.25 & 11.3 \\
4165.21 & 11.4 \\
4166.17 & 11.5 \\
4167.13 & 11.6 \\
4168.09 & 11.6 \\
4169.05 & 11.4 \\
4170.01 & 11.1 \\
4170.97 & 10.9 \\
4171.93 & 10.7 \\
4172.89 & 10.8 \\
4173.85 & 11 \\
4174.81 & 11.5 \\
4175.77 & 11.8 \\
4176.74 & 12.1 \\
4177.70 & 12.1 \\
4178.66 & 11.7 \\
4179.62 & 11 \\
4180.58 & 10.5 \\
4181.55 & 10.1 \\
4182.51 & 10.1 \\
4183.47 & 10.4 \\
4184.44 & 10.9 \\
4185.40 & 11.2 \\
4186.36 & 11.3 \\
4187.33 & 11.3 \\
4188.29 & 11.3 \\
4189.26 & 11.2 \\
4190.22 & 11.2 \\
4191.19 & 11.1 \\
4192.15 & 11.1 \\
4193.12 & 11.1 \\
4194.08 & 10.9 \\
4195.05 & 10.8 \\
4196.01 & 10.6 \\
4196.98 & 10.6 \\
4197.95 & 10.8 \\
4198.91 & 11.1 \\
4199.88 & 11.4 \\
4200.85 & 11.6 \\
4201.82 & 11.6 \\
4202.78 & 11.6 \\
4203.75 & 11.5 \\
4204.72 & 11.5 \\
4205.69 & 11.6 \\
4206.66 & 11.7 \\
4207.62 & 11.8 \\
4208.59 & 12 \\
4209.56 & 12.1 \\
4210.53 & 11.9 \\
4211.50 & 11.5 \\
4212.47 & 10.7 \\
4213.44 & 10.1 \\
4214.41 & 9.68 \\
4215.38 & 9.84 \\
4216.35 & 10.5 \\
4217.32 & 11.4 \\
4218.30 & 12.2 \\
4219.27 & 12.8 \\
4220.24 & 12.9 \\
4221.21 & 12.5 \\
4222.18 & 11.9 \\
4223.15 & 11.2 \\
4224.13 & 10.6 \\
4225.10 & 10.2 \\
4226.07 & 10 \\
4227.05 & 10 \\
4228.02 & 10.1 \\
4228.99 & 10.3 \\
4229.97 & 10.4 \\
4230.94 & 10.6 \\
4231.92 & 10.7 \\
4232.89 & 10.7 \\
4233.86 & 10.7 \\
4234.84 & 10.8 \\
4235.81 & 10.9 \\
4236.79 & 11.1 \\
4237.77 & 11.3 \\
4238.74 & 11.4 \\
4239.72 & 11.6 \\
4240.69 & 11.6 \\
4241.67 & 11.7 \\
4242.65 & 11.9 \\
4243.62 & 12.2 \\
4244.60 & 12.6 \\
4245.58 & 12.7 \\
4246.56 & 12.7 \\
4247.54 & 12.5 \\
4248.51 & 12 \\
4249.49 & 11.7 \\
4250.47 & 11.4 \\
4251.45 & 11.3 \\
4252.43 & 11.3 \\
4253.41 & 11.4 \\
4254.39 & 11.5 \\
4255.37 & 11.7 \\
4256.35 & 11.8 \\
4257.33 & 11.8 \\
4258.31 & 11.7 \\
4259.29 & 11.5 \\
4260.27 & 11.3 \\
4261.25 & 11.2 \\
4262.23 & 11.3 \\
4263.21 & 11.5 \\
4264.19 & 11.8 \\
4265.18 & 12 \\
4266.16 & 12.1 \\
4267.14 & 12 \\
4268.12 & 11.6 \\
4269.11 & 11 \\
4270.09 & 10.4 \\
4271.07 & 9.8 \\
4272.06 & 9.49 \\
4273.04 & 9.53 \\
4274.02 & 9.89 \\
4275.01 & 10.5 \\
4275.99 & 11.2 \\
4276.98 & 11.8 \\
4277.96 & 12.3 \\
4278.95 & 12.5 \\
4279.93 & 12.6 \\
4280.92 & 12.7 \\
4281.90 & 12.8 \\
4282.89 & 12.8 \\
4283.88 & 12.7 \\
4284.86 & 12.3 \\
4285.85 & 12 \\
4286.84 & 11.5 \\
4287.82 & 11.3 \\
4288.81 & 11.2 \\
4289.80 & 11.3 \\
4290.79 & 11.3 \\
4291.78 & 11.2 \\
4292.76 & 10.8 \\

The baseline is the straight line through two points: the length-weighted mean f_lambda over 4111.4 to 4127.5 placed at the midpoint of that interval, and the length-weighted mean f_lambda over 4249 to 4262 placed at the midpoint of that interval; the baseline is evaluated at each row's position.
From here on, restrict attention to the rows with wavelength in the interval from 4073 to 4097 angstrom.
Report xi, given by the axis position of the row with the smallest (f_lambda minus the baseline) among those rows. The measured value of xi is 4077.90 angstrom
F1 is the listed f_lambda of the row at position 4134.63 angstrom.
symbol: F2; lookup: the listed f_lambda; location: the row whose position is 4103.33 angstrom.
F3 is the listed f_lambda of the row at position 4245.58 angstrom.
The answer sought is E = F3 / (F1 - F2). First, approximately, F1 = 11.6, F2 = 9.96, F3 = 12.7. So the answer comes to 8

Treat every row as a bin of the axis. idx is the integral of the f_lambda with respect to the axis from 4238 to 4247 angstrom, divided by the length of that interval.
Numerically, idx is 12.0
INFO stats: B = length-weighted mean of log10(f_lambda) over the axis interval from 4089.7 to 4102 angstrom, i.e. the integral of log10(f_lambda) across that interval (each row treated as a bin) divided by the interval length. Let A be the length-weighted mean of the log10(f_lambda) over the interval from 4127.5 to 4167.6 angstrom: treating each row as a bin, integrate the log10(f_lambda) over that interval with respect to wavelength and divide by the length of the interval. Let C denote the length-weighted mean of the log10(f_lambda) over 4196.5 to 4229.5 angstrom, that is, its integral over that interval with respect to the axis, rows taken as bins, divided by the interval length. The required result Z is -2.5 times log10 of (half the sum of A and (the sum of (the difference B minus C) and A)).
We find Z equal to -0.065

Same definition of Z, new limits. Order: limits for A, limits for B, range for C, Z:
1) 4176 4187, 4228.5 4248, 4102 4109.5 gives -0.067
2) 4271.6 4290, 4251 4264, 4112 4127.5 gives -0.067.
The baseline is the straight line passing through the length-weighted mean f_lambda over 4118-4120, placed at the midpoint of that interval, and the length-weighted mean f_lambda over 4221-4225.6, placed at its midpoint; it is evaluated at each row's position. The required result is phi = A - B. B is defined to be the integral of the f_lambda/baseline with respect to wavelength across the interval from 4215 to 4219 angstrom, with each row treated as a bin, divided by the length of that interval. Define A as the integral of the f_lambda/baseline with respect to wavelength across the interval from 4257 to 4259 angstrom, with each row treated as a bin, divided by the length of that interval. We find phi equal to 0.08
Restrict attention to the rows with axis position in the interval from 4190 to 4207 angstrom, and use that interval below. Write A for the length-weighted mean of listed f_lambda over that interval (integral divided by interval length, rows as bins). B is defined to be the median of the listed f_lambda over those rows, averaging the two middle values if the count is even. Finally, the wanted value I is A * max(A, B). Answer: 126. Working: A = 11.2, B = 11.15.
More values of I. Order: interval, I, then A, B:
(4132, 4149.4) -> 131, 11.4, 11.50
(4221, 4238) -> 115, 10.7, 10.70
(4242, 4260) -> 141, 11.9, 11.75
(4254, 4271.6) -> 132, 11.4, 11.55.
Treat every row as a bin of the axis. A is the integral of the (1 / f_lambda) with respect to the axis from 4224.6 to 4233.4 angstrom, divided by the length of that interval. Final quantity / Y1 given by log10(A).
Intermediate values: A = 0.097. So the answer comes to -1.01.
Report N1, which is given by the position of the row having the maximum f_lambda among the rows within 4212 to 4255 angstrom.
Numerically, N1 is 4220.24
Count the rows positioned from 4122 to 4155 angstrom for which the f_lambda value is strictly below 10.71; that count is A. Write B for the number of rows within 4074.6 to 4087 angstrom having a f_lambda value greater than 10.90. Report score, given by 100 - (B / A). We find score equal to 99.7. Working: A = 10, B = 3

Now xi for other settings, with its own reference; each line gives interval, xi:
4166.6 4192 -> 4182.51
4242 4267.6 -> 4261.25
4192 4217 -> 4214.41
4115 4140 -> 4123.22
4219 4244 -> 4227.05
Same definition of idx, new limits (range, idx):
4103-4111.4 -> 10.4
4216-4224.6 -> 11.8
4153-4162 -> 10.7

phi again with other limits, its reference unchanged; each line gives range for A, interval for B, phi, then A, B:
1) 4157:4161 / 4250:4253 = -0.08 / 0.95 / 1.03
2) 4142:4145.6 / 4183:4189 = -0.01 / 0.95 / 0.96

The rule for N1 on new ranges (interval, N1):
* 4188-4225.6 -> 4220.24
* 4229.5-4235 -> 4234.84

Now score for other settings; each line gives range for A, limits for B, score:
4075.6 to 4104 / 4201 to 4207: 99.5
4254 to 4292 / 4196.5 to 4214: 97.7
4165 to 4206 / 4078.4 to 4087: 99.6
